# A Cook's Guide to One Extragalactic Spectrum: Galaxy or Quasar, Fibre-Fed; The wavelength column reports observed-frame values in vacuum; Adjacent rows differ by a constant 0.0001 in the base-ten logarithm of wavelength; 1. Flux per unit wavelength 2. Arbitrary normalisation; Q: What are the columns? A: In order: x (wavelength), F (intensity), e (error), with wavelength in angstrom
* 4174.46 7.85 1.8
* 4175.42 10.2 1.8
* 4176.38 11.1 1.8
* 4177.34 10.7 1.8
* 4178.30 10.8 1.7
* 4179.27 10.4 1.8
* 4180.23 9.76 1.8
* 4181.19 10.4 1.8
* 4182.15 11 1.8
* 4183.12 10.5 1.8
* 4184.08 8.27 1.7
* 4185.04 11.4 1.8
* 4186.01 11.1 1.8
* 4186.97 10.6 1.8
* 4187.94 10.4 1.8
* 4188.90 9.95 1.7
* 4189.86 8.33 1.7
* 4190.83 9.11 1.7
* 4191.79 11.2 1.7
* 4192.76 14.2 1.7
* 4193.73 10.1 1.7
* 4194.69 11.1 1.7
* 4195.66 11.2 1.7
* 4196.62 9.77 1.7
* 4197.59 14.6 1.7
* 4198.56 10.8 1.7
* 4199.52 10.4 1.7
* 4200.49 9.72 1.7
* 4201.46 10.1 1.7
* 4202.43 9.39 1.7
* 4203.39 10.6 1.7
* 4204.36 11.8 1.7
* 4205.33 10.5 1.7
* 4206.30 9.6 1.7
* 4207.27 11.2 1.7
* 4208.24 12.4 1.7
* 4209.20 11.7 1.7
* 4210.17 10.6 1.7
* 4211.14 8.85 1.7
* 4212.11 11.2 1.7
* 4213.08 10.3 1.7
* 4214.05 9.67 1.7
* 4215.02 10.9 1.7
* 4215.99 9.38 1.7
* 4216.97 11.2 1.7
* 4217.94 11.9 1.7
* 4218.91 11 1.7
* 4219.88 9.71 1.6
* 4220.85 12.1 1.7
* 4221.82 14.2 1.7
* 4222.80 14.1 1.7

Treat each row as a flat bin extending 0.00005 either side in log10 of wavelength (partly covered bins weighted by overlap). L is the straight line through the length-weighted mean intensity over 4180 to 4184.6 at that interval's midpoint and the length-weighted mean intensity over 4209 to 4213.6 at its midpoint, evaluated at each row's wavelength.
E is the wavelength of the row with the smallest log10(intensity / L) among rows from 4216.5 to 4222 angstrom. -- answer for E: 4219.88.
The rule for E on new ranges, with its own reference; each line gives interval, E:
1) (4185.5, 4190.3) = 4189.86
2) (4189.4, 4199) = 4189.86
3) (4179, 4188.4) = 4184.08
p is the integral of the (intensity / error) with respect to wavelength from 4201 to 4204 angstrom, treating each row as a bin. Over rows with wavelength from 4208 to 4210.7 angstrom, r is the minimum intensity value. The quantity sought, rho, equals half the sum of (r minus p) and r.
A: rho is 1.7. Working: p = 17.8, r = 10.6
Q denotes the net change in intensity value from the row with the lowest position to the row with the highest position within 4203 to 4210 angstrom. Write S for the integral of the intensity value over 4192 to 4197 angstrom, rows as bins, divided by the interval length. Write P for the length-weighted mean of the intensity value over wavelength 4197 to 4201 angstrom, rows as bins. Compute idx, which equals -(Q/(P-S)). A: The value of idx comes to -67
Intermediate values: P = 11.3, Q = 1.1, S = 11.3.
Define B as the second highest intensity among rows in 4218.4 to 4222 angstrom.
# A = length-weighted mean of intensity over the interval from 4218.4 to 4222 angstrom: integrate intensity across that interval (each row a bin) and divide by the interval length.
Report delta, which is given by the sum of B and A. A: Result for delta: 23.7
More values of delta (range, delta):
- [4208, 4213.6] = 22.5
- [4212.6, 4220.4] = 21.7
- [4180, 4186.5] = 21.5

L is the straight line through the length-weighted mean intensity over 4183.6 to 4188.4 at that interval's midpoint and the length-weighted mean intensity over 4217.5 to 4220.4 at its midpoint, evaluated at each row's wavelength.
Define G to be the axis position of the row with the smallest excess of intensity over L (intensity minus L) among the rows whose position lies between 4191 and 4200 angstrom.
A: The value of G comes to 4196.62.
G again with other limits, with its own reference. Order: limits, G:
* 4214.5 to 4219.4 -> 4215.99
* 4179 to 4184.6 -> 4184.08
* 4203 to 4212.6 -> 4211.14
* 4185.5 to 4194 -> 4189.86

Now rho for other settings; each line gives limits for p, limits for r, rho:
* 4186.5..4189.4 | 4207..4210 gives 2.7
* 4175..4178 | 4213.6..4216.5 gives 0.4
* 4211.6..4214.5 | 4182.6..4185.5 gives -0.6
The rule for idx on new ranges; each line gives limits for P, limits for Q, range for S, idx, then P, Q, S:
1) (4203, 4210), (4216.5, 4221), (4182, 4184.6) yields -1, 11.1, 0.9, 9.8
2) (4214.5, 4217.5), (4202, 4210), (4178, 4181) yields -12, 10.5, 2.3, 10.3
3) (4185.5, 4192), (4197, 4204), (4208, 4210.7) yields -3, 10.1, -4.0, 11.5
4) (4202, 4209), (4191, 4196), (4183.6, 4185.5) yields 0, 10.8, 0.0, 9.8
